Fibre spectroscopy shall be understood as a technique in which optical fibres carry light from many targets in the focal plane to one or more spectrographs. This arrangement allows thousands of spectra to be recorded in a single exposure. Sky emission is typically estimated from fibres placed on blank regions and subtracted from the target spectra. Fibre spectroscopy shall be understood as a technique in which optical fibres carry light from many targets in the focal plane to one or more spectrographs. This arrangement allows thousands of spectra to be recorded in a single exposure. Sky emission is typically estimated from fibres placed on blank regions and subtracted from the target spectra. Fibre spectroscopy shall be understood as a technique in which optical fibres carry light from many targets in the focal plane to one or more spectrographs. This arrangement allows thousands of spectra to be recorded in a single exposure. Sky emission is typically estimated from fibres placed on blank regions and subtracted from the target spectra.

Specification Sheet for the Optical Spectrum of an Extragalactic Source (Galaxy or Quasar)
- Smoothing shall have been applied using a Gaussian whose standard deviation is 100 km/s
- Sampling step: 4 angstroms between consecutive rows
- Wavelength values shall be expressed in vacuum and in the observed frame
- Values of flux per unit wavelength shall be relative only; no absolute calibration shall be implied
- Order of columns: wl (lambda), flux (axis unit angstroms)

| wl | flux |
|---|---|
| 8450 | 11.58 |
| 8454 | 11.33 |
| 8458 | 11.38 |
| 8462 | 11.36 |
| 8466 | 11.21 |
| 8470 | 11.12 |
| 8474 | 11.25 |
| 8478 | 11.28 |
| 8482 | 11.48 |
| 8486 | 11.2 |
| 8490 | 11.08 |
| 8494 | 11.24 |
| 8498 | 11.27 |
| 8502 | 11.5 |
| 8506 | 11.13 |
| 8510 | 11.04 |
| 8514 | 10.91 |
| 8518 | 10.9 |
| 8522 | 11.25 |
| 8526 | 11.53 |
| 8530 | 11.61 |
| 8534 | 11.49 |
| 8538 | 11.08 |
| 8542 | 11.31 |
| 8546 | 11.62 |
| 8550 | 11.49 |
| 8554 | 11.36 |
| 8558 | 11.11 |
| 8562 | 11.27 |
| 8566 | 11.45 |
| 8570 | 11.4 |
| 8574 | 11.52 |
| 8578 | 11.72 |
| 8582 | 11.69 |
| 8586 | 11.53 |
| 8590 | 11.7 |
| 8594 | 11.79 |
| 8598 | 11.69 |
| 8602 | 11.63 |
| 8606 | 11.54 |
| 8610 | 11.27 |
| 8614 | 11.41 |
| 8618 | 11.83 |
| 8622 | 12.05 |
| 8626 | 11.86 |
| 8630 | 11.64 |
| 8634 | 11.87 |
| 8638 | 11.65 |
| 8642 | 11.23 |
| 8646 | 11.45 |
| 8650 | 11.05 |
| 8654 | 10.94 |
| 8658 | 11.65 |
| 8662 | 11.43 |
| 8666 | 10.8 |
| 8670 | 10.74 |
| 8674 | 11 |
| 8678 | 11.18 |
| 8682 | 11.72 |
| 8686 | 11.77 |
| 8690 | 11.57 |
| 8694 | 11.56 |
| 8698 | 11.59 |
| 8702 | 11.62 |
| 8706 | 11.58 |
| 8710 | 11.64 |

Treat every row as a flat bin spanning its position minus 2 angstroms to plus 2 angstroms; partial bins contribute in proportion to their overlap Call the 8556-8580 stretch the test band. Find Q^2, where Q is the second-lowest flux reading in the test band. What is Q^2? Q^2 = 127.0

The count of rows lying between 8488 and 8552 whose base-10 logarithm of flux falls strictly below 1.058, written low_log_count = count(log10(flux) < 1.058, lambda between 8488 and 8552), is 10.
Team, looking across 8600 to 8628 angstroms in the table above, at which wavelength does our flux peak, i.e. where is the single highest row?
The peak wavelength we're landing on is 8622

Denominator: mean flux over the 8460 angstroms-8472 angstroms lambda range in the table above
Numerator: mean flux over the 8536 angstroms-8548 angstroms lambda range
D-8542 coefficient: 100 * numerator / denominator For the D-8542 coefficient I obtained 100.9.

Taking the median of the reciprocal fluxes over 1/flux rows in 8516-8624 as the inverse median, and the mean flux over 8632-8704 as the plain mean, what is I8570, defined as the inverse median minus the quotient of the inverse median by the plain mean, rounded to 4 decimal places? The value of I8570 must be 0.0792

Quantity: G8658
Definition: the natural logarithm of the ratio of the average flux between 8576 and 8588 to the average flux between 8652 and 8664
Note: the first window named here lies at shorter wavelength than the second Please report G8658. 0.027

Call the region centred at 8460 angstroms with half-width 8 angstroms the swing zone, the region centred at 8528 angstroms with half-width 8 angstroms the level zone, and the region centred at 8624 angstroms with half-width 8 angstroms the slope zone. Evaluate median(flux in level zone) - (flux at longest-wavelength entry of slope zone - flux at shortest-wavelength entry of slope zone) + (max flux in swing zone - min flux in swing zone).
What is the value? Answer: 11.87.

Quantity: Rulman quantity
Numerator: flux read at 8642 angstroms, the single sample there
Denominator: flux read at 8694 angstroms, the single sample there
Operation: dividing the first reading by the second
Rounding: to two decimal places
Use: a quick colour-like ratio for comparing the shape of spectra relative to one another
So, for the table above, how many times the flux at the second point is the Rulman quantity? 0.97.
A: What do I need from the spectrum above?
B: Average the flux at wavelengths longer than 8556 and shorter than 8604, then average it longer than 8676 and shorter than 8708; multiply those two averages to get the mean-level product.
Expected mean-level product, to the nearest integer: 134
